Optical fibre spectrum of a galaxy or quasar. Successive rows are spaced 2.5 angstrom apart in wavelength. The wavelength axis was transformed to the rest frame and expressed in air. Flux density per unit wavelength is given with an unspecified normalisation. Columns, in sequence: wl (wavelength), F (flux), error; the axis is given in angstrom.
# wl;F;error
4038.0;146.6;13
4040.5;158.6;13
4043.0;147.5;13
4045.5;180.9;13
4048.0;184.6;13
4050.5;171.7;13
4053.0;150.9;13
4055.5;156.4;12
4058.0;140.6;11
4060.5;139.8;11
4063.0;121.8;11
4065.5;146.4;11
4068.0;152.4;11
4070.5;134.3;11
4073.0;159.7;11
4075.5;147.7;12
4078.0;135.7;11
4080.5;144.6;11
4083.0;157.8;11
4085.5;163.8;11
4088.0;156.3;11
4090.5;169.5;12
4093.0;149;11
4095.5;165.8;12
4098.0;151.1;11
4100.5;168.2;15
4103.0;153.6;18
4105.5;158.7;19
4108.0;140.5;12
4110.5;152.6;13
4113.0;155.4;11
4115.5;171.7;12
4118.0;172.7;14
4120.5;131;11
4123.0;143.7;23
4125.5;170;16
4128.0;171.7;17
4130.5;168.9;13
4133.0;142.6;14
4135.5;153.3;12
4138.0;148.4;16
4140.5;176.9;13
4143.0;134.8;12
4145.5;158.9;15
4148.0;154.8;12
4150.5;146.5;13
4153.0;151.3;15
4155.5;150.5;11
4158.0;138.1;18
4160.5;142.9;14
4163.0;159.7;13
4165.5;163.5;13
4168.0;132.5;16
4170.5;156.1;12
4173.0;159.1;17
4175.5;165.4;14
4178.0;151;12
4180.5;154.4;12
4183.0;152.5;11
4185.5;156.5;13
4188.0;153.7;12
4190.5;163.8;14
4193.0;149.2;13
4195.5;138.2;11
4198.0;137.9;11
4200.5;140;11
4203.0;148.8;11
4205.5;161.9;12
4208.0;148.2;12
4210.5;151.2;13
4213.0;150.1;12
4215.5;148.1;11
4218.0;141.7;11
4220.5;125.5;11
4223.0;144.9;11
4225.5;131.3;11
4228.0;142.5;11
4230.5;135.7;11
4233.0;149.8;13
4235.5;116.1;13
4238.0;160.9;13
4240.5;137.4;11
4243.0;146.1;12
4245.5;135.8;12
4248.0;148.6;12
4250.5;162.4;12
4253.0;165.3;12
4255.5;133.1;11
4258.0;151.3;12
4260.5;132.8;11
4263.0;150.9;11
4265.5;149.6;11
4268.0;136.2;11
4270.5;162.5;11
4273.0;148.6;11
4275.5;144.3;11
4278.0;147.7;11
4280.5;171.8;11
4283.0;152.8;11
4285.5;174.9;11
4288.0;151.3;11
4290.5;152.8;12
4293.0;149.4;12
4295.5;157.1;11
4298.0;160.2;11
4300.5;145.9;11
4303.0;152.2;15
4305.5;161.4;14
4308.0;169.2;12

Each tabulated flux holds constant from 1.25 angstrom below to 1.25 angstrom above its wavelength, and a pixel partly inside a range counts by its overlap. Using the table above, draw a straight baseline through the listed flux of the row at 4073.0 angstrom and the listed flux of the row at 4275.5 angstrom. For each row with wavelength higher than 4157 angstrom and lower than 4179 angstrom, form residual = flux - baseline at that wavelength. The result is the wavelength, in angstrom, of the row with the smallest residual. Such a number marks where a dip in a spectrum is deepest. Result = 4168.0 angstrom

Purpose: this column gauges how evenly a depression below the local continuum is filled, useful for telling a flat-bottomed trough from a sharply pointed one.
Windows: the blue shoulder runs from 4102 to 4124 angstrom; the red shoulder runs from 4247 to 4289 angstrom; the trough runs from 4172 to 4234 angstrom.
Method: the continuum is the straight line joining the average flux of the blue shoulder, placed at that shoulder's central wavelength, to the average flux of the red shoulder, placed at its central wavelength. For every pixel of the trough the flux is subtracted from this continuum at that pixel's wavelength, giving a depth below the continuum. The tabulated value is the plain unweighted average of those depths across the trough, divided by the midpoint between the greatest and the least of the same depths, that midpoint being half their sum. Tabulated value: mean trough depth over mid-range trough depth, 0.6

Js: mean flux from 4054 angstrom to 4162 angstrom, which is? 152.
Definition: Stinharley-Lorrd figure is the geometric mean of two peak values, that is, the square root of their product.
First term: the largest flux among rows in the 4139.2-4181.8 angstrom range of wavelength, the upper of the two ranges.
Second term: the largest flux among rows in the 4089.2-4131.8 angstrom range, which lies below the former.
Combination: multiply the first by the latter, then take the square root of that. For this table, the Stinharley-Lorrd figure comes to 175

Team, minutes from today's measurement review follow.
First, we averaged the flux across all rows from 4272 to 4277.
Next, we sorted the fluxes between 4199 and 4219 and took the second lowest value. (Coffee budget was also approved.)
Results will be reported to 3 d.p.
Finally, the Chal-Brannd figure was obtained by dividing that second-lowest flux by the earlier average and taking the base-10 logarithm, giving -0.014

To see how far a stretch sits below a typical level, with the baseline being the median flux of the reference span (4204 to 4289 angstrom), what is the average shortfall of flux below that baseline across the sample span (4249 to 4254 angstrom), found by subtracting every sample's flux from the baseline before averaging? -15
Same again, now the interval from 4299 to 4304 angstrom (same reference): -1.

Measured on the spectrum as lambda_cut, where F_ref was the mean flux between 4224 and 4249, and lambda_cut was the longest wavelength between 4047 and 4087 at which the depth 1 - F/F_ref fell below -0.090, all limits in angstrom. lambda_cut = 4085.5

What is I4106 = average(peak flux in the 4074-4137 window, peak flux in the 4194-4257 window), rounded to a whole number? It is 169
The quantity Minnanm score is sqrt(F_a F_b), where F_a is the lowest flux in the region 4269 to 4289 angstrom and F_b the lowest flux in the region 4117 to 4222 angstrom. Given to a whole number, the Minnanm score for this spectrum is 135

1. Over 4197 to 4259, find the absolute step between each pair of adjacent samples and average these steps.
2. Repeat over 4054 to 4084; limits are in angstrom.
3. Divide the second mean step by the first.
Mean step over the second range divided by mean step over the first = 1.0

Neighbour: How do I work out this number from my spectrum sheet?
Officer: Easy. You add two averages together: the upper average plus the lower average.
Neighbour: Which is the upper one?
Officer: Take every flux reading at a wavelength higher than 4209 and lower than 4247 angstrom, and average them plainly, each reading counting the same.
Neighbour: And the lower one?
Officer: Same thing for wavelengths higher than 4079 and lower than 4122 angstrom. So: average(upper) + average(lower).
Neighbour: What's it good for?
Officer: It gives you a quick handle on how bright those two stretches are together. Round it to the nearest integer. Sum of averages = 298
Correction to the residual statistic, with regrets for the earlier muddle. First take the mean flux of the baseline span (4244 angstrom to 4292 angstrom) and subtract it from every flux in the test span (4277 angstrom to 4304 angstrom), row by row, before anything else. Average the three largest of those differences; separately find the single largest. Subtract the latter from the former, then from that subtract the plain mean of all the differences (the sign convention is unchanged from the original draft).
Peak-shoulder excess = -11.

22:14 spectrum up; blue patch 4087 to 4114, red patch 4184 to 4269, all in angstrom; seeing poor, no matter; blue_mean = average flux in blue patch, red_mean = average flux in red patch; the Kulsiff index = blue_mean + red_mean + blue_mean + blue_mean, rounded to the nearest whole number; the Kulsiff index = 615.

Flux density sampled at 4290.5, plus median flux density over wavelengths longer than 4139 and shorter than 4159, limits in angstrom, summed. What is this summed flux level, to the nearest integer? 304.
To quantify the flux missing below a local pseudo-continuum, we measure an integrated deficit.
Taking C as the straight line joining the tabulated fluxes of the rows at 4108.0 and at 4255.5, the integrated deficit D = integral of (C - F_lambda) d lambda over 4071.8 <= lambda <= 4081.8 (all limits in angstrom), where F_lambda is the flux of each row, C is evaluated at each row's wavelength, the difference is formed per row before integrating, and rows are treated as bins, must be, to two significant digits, -49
